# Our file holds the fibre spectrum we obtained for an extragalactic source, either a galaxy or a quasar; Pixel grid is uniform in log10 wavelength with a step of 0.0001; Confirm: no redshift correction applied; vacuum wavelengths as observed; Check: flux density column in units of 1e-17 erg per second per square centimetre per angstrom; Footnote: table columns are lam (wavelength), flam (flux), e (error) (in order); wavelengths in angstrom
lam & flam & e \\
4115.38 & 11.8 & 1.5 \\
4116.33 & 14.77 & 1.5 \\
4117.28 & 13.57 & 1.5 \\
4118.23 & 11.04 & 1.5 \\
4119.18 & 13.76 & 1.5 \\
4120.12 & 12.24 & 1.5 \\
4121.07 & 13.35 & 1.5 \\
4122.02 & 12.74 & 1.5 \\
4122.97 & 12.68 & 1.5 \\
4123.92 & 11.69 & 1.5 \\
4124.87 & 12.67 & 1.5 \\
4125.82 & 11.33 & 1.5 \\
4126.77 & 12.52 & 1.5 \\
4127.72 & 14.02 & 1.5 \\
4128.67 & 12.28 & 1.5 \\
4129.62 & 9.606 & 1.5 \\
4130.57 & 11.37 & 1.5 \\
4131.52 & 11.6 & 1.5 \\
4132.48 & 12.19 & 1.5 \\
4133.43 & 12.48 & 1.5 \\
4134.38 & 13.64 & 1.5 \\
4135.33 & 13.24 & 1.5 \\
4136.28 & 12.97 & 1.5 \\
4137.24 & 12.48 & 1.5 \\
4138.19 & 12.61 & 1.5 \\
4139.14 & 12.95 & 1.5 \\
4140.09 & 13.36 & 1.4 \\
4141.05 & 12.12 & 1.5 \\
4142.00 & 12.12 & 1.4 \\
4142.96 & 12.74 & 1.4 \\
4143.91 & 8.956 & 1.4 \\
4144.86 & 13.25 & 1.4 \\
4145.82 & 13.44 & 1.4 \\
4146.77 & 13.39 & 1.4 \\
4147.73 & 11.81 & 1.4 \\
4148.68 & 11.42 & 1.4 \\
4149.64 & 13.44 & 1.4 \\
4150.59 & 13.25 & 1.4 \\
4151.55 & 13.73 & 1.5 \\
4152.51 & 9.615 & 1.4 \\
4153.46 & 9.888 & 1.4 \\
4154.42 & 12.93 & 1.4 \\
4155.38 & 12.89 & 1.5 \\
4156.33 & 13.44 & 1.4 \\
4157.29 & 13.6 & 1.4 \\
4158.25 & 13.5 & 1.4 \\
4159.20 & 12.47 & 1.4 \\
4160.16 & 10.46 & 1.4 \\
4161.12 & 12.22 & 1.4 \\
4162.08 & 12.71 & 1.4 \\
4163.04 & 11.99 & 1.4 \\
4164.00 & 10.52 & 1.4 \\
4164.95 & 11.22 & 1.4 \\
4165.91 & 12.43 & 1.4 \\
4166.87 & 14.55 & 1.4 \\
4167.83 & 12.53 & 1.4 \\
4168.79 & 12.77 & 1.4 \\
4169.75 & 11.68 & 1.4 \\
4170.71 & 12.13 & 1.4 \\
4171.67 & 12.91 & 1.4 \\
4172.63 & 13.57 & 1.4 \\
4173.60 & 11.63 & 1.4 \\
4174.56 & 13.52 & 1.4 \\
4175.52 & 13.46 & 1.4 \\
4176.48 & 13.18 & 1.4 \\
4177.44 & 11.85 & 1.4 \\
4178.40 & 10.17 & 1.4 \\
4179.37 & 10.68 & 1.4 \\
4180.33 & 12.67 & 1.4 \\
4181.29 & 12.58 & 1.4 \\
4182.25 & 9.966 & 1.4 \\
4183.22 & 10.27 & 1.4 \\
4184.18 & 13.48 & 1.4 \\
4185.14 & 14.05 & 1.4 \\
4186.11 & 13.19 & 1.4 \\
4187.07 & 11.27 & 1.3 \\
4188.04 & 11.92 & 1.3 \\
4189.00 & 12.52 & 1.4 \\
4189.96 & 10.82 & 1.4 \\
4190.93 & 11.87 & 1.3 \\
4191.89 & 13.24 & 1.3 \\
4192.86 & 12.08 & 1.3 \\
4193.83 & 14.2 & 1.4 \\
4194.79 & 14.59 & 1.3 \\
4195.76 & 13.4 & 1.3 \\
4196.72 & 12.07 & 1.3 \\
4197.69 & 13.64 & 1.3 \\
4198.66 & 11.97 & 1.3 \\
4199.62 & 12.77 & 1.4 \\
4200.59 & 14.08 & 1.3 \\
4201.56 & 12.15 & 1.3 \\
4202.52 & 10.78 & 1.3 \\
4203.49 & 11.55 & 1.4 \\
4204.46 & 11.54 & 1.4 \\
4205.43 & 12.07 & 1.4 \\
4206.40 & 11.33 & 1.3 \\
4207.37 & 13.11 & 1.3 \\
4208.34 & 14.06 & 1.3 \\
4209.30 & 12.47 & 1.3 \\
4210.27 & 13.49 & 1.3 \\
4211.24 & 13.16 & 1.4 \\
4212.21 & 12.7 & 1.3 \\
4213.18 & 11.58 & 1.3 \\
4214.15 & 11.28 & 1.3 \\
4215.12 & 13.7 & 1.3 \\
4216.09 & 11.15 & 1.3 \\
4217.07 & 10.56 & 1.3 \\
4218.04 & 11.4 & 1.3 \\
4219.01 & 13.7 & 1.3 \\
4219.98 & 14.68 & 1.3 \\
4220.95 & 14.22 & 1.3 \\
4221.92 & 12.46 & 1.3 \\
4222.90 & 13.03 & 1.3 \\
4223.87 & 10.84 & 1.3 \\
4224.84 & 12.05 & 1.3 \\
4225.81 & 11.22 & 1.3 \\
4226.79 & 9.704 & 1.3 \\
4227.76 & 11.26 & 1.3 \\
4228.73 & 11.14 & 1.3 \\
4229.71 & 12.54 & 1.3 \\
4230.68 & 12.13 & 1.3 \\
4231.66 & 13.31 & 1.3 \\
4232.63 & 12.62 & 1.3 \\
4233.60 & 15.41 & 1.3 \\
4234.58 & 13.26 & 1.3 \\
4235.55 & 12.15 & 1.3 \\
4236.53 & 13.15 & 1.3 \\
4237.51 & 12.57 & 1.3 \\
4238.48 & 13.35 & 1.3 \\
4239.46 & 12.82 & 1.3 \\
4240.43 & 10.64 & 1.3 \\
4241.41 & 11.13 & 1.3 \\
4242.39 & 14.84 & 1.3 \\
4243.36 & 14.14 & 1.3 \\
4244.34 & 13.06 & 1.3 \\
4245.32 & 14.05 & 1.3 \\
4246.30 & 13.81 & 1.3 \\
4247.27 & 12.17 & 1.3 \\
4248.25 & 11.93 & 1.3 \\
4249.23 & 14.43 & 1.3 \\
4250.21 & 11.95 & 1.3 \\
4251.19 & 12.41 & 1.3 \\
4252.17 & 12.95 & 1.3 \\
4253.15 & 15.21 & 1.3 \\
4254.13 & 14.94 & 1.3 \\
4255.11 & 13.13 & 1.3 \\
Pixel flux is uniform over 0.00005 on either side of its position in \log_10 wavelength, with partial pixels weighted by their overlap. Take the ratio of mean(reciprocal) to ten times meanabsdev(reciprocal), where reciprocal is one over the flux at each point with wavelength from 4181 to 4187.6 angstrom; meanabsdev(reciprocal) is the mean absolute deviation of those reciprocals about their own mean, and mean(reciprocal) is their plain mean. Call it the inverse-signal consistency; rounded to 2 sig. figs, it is 0.84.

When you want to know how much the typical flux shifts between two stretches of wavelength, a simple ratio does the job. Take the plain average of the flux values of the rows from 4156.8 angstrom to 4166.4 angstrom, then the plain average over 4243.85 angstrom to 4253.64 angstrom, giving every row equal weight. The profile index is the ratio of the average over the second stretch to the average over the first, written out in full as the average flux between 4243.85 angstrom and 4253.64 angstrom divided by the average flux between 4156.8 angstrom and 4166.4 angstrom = 1.09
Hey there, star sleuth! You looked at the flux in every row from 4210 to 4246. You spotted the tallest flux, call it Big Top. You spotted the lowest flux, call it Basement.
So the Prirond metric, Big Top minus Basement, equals 5.7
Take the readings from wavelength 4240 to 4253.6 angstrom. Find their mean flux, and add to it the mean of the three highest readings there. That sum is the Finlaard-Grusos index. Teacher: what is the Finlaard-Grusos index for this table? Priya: 27.9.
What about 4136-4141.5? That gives 25.8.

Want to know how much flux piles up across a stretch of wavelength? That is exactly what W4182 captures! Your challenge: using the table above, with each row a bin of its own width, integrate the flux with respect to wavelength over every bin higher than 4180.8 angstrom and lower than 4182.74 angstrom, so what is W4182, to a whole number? 22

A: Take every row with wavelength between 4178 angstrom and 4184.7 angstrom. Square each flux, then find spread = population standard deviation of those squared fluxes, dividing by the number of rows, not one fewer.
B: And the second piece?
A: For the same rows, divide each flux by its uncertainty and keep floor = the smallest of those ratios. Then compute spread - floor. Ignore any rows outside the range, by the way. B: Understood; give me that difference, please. 24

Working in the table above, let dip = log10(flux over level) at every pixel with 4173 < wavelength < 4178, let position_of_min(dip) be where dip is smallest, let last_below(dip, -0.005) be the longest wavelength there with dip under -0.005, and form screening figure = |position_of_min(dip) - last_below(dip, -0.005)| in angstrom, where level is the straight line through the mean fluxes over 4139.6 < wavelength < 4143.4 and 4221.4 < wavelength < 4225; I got 3.8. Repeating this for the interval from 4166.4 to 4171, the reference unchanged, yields 1.0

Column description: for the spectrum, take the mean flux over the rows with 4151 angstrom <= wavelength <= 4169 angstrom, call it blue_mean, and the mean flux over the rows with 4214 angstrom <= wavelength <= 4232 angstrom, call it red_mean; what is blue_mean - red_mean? 0.16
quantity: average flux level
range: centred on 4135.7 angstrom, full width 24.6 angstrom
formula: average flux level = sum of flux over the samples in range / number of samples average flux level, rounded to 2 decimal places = 12.34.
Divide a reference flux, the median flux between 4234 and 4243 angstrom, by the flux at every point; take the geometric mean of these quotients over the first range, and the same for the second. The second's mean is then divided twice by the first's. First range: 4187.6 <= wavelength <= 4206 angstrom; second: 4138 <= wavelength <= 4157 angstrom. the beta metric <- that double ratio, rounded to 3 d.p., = 0.983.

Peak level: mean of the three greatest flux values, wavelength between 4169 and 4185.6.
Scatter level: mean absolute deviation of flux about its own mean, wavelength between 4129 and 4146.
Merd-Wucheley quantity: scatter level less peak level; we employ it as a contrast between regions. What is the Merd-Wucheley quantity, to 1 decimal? -12.8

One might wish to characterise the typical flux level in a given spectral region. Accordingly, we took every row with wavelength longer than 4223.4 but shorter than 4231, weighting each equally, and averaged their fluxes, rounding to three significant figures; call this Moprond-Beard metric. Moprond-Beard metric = 11.4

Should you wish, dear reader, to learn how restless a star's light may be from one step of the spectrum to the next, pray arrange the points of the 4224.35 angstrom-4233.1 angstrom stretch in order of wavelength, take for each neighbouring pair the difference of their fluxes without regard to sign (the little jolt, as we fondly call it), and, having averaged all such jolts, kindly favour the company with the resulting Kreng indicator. 1.0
